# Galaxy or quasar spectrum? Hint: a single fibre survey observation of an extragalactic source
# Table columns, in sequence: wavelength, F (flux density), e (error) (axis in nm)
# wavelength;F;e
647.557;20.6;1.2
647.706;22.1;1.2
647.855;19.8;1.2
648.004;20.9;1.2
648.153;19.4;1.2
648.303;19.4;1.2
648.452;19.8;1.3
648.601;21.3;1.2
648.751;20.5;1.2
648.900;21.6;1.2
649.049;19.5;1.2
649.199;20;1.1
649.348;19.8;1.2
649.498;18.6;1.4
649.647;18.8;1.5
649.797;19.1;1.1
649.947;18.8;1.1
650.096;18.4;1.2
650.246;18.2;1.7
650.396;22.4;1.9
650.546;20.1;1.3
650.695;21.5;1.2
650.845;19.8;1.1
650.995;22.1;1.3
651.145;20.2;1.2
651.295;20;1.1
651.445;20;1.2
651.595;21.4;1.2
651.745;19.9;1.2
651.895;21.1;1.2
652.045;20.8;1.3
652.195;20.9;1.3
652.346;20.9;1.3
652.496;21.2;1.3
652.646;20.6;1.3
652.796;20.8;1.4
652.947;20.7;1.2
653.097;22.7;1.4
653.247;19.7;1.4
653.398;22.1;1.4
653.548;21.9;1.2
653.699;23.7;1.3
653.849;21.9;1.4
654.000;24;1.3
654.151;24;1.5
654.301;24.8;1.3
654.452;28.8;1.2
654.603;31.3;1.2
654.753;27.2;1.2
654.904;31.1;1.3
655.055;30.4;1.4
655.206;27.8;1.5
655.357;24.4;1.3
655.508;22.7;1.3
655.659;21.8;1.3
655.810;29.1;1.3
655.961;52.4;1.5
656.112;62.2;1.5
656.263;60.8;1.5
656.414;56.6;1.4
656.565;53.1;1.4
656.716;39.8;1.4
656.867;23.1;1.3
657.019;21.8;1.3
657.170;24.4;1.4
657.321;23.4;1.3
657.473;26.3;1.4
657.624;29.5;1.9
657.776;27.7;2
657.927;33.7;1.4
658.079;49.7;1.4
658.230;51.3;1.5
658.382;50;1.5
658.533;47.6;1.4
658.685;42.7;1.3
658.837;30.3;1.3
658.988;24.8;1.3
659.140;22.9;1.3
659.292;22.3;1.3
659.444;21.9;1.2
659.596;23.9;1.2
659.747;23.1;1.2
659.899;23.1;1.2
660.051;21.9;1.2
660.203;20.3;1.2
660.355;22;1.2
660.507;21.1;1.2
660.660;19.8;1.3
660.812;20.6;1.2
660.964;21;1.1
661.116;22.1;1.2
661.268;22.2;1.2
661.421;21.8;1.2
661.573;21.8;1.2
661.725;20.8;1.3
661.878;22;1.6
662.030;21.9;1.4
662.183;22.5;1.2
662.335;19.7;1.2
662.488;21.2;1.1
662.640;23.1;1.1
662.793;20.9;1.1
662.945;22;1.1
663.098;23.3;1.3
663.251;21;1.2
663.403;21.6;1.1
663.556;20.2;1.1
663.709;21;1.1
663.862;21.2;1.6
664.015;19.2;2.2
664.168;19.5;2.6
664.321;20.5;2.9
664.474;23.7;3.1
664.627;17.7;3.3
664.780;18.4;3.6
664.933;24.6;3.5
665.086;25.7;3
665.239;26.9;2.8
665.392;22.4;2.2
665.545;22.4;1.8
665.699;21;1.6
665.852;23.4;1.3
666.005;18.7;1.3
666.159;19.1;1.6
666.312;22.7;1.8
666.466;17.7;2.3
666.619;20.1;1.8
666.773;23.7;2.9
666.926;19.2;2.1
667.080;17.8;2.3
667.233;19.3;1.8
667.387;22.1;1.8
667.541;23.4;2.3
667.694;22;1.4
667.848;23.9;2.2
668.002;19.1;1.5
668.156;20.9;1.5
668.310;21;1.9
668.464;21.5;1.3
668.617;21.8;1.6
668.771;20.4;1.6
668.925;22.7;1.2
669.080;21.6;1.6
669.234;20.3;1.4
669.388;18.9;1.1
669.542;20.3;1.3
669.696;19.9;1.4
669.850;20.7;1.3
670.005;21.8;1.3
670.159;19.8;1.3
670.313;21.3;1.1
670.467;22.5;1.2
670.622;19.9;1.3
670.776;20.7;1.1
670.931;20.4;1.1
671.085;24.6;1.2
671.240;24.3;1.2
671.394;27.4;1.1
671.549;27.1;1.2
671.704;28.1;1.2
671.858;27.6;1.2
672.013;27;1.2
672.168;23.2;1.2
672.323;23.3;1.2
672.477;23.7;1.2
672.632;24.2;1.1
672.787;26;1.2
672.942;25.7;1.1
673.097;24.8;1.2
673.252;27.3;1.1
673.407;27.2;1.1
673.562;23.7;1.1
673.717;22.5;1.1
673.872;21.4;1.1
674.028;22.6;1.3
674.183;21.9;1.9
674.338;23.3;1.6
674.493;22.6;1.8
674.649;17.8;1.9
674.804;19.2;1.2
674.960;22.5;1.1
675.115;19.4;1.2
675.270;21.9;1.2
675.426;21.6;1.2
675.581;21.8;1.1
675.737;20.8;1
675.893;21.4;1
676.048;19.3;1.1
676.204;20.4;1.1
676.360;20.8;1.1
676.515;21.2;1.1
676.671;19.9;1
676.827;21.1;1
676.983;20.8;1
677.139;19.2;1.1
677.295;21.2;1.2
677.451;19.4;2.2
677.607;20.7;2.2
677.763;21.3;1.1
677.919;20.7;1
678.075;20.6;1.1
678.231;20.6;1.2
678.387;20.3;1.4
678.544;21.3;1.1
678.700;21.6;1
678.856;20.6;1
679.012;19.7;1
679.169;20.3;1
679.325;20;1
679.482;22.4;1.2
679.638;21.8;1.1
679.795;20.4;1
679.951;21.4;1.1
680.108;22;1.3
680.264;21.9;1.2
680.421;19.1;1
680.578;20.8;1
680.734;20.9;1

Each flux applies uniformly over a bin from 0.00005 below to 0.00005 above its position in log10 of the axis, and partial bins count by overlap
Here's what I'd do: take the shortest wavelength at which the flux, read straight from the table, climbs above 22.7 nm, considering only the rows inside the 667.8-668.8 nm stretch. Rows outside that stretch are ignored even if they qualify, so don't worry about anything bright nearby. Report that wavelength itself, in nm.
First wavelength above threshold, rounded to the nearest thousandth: 667.848 nm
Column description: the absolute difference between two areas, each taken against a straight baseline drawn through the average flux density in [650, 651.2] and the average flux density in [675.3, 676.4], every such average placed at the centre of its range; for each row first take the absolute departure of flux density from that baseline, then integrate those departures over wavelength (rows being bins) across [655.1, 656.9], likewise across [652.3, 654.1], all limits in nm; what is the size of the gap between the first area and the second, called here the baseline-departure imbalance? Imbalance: 32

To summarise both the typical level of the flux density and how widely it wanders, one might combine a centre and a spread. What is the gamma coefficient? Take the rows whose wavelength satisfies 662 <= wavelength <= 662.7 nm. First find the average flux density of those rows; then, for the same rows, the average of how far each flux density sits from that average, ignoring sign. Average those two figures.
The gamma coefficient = 11.3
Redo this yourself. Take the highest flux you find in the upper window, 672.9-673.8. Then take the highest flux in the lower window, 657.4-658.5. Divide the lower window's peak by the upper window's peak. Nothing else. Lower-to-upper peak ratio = 1.9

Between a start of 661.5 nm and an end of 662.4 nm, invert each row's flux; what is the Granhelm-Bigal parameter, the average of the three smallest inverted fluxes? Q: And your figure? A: 0.0452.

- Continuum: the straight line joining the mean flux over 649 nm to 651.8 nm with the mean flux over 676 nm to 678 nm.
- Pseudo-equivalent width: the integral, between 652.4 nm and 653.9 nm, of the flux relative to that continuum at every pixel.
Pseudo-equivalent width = 1.62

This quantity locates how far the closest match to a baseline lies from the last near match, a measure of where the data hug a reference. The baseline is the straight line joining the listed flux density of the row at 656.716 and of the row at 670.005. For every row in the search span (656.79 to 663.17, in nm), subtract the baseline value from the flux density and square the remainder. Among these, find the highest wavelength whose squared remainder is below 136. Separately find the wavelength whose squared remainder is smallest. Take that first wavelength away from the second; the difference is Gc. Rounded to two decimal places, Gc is -5.17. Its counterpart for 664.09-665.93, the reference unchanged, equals -0.61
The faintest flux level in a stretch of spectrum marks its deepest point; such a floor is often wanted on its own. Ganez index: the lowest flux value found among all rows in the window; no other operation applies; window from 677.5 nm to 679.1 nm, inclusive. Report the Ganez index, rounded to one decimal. 19.7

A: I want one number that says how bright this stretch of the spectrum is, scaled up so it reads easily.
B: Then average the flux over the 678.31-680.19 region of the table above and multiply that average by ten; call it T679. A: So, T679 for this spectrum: 210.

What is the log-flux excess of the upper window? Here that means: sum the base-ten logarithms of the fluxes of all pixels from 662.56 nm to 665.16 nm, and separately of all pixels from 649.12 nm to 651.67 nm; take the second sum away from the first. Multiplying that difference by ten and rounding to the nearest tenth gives 4.9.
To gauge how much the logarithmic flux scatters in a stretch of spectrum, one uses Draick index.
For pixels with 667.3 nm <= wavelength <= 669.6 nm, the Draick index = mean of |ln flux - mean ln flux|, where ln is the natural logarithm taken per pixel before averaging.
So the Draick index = 0.05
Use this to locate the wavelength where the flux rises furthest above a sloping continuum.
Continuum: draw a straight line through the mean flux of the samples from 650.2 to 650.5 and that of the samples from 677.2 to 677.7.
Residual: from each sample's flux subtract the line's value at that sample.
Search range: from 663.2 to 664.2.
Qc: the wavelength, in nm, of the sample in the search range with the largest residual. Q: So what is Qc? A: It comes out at 663.403 nm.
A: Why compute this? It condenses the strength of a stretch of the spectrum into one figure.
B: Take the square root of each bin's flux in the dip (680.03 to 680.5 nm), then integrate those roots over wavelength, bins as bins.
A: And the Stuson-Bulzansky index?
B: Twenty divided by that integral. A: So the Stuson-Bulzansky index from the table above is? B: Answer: 9.3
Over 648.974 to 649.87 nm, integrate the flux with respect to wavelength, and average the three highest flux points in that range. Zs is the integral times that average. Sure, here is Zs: 342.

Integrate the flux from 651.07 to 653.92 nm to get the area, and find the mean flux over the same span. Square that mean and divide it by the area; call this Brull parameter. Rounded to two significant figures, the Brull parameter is 7.4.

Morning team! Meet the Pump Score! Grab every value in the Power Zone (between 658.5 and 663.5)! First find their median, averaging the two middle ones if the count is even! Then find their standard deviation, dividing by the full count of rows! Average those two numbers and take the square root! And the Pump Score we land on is 3.73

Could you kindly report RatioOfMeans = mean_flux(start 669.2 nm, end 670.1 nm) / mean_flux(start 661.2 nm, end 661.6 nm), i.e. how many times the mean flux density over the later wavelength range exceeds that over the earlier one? 0.93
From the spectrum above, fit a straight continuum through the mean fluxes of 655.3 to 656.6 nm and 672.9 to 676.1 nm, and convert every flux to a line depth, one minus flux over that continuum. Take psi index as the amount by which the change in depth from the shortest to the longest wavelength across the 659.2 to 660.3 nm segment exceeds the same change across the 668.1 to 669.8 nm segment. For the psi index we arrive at 0.05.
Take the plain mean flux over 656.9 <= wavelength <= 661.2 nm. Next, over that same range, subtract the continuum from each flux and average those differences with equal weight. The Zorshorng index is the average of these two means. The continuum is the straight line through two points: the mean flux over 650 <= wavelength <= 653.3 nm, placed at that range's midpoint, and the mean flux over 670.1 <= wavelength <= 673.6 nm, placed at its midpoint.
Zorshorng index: 17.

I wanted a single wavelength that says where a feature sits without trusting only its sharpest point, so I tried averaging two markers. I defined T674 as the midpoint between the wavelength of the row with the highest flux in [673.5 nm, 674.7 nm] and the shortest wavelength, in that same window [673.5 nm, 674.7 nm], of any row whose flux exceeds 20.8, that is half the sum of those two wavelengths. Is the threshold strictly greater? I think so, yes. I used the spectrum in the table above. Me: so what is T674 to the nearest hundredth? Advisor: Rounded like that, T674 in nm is 673.56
